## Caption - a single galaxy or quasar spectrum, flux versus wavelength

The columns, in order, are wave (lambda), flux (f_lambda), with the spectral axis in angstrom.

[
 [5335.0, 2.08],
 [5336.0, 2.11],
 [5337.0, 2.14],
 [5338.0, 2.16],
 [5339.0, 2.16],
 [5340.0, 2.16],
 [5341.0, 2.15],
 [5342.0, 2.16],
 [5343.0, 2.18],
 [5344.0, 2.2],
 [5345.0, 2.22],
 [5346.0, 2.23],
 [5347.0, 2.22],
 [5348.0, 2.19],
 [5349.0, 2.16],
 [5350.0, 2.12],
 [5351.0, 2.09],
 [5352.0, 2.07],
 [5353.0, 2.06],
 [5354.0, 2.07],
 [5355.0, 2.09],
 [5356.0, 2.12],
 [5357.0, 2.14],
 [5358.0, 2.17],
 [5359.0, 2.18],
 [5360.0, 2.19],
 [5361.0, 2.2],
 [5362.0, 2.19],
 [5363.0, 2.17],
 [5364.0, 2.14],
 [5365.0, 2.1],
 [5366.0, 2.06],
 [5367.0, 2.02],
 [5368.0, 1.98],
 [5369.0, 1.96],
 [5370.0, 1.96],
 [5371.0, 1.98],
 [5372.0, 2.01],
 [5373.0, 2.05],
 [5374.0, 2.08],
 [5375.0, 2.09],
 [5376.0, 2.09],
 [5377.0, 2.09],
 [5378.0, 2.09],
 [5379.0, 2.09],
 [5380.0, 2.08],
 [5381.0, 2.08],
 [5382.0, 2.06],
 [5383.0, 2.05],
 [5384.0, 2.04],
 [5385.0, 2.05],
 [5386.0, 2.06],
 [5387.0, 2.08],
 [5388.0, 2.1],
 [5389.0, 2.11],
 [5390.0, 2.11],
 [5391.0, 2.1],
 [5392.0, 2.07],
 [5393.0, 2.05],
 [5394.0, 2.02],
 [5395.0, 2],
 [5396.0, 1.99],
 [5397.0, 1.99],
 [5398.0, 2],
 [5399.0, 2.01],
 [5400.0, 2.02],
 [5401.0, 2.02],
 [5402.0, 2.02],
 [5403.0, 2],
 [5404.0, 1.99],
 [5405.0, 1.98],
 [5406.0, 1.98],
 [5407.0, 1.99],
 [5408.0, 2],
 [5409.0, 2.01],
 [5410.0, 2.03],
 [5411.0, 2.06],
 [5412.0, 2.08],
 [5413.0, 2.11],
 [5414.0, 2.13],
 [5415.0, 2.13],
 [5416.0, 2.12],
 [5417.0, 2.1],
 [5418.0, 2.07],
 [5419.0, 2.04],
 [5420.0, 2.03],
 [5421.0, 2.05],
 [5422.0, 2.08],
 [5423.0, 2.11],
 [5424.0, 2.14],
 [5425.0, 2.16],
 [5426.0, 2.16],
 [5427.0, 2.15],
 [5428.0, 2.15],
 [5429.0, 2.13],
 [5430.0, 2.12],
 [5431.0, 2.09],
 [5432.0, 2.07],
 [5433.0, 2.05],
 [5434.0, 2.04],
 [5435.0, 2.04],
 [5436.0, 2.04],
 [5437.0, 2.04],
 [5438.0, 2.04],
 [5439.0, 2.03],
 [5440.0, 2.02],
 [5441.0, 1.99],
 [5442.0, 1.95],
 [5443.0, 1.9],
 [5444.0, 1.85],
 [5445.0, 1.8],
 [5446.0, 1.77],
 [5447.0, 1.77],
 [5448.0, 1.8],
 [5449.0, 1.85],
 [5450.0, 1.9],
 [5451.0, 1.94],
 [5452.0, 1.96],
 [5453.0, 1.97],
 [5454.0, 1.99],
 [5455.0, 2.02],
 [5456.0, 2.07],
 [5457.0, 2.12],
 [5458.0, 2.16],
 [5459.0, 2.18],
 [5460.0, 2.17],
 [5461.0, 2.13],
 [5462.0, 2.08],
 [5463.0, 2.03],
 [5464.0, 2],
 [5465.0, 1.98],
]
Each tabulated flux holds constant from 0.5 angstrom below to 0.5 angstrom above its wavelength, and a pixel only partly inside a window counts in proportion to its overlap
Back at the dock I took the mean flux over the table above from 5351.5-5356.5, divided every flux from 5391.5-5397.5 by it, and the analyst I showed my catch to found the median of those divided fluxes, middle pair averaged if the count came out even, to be 0.965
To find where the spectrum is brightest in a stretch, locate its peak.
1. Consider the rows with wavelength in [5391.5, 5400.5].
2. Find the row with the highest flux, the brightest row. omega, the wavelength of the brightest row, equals 5392.0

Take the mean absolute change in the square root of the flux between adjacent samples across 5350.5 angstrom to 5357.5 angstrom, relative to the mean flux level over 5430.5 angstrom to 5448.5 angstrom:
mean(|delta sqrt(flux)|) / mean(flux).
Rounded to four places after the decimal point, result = 0.0032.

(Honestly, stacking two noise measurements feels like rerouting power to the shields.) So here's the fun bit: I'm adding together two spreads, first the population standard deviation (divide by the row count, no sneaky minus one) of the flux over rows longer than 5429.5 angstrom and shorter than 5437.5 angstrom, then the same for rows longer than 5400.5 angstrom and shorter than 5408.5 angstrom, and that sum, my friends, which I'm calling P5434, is 0.0428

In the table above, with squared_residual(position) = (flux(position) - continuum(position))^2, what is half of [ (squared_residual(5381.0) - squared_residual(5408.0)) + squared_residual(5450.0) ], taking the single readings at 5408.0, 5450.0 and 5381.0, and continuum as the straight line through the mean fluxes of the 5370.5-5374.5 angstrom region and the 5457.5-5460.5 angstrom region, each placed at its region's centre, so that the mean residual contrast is 0.029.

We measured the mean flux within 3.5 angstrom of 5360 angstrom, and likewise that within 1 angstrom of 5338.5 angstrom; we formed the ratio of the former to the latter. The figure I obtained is 1.01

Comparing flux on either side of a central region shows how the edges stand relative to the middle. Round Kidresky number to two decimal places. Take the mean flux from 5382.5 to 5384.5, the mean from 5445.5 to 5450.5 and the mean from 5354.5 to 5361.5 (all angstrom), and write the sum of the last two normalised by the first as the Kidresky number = 1.94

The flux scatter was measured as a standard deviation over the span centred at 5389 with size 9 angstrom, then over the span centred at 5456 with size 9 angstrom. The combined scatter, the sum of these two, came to 0.11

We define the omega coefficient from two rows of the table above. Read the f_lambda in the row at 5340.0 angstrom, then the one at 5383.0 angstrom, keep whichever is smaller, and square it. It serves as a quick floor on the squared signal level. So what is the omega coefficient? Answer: 4.2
